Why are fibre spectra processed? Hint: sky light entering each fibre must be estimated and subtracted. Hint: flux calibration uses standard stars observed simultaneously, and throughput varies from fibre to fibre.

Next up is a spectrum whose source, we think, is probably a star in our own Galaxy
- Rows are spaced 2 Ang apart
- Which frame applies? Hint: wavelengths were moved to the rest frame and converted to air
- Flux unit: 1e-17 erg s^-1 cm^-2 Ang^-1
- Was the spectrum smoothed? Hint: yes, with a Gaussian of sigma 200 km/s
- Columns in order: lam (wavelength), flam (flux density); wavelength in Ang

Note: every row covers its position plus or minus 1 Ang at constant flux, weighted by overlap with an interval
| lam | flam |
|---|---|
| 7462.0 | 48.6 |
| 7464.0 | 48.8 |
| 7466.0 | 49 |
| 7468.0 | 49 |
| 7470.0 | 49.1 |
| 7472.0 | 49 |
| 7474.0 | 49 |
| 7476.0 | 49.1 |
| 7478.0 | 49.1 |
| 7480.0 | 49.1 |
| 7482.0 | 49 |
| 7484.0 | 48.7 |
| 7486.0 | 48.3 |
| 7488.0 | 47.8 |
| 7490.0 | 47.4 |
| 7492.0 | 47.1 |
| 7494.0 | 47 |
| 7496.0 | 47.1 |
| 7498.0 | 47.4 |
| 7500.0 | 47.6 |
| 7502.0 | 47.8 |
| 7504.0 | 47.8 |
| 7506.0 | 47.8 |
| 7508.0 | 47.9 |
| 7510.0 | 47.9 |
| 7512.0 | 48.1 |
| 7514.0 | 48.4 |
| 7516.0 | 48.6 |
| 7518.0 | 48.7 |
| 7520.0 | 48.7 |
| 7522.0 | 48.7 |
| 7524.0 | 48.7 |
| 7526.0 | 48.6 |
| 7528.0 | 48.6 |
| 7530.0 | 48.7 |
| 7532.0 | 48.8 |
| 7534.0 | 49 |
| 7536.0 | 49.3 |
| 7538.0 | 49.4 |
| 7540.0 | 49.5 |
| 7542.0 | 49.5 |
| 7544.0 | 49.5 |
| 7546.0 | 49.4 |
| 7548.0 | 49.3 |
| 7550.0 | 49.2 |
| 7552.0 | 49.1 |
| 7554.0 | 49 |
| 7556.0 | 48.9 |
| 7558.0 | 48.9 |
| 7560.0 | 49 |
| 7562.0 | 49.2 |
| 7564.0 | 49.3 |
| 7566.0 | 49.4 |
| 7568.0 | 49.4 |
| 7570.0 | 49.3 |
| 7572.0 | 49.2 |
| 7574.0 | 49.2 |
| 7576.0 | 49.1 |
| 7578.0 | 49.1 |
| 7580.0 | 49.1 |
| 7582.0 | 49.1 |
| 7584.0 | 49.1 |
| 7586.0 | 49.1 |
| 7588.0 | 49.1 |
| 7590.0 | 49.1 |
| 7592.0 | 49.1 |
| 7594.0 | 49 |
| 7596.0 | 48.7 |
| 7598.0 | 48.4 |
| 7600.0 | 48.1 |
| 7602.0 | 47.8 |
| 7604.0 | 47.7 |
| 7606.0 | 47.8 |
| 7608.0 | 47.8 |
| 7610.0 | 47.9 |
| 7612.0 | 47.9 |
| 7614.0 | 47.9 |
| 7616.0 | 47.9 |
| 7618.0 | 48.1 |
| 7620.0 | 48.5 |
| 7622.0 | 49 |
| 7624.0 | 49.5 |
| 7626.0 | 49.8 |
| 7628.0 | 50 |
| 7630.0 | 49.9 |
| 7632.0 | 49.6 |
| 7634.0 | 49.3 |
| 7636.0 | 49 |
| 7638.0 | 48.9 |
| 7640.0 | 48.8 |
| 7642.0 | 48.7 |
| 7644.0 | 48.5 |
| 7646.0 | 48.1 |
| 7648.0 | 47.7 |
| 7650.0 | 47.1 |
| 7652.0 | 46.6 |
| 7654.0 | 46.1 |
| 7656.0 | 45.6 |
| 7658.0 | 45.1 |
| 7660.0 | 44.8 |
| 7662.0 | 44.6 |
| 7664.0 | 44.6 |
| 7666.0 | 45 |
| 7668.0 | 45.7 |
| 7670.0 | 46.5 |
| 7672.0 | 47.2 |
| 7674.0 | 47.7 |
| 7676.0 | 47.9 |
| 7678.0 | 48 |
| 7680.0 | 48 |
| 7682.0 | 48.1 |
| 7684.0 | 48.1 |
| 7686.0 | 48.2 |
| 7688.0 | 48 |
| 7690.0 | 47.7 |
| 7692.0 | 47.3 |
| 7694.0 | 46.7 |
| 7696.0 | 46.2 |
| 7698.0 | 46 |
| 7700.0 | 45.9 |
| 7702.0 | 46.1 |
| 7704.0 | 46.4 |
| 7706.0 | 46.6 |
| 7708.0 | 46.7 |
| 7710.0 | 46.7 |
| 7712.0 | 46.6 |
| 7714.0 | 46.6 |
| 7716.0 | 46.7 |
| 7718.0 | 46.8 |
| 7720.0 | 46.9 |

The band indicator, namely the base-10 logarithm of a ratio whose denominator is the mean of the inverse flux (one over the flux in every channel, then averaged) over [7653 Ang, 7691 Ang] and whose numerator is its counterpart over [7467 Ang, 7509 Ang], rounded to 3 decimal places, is -0.014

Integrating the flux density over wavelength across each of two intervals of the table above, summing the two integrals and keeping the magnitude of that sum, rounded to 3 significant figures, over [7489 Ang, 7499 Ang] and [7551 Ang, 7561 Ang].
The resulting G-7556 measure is 962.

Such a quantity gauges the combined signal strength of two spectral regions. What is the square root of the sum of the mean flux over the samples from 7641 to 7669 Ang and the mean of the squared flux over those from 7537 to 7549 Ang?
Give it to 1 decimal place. 49.9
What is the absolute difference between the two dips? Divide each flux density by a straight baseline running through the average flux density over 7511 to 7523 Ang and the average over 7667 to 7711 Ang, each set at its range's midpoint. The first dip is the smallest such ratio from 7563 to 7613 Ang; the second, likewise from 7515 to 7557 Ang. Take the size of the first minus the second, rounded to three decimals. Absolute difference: 0.003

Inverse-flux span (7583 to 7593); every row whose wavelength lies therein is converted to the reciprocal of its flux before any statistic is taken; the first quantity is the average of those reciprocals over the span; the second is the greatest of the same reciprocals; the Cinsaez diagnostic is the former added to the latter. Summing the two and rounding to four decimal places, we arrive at 0.0407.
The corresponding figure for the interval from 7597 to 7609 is 0.0418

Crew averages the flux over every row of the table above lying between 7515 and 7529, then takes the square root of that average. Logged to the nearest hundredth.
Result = 6.98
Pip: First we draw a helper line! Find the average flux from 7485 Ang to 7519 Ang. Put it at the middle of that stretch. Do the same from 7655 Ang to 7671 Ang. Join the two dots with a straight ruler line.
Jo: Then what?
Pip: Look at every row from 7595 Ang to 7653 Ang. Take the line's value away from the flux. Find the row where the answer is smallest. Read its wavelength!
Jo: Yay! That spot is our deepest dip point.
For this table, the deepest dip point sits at 7652.0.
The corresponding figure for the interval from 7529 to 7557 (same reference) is 7530.0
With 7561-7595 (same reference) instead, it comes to 7562.0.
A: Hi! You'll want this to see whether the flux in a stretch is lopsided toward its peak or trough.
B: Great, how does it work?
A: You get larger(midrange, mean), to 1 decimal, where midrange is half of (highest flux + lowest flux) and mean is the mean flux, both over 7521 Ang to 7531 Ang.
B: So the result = 48.7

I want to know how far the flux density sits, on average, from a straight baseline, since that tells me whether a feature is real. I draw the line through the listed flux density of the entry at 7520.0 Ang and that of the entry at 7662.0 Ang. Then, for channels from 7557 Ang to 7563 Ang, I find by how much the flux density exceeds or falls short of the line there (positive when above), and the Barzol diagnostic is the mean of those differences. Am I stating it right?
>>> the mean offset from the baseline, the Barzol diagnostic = 1.5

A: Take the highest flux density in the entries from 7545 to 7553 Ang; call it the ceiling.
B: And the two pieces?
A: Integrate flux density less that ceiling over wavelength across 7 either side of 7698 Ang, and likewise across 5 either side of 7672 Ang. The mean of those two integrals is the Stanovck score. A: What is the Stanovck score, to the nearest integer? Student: -33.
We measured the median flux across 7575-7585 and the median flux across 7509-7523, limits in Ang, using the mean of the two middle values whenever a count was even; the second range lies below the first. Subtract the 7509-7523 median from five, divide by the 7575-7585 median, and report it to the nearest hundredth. -0.89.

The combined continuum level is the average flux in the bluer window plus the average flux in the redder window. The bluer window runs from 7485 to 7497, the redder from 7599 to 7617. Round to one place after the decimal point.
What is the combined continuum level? 95.3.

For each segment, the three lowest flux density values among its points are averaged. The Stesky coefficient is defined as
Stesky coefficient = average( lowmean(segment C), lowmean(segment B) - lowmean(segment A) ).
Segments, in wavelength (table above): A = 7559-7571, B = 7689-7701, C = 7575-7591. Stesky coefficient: 23.0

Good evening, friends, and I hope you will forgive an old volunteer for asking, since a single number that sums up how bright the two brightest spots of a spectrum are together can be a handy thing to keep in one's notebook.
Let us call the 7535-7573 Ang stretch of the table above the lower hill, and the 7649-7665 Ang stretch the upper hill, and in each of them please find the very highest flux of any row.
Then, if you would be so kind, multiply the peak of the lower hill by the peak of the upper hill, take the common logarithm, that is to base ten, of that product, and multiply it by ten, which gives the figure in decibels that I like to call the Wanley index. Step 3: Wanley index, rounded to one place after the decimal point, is 33.7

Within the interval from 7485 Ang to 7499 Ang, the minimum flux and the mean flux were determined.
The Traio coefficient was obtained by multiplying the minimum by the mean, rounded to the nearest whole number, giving 2230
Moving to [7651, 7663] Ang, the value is 2028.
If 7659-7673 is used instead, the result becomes 2029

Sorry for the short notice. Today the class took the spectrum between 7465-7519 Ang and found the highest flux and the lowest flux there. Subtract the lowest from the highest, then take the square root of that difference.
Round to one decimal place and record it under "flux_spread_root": 1.4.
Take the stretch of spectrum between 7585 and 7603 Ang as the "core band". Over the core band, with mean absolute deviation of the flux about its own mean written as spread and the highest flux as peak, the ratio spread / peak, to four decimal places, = 0.0083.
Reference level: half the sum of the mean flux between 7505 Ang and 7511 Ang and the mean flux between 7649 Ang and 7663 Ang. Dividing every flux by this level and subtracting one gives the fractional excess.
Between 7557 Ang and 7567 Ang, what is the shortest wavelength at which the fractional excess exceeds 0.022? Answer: 7558.0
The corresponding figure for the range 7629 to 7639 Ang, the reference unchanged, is 7630.0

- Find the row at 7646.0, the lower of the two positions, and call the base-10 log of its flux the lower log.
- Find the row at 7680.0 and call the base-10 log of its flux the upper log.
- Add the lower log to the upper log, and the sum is 3.36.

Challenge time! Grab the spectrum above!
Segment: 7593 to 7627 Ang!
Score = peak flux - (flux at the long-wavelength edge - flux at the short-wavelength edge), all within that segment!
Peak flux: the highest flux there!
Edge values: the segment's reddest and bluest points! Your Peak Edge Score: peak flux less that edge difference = 49.0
